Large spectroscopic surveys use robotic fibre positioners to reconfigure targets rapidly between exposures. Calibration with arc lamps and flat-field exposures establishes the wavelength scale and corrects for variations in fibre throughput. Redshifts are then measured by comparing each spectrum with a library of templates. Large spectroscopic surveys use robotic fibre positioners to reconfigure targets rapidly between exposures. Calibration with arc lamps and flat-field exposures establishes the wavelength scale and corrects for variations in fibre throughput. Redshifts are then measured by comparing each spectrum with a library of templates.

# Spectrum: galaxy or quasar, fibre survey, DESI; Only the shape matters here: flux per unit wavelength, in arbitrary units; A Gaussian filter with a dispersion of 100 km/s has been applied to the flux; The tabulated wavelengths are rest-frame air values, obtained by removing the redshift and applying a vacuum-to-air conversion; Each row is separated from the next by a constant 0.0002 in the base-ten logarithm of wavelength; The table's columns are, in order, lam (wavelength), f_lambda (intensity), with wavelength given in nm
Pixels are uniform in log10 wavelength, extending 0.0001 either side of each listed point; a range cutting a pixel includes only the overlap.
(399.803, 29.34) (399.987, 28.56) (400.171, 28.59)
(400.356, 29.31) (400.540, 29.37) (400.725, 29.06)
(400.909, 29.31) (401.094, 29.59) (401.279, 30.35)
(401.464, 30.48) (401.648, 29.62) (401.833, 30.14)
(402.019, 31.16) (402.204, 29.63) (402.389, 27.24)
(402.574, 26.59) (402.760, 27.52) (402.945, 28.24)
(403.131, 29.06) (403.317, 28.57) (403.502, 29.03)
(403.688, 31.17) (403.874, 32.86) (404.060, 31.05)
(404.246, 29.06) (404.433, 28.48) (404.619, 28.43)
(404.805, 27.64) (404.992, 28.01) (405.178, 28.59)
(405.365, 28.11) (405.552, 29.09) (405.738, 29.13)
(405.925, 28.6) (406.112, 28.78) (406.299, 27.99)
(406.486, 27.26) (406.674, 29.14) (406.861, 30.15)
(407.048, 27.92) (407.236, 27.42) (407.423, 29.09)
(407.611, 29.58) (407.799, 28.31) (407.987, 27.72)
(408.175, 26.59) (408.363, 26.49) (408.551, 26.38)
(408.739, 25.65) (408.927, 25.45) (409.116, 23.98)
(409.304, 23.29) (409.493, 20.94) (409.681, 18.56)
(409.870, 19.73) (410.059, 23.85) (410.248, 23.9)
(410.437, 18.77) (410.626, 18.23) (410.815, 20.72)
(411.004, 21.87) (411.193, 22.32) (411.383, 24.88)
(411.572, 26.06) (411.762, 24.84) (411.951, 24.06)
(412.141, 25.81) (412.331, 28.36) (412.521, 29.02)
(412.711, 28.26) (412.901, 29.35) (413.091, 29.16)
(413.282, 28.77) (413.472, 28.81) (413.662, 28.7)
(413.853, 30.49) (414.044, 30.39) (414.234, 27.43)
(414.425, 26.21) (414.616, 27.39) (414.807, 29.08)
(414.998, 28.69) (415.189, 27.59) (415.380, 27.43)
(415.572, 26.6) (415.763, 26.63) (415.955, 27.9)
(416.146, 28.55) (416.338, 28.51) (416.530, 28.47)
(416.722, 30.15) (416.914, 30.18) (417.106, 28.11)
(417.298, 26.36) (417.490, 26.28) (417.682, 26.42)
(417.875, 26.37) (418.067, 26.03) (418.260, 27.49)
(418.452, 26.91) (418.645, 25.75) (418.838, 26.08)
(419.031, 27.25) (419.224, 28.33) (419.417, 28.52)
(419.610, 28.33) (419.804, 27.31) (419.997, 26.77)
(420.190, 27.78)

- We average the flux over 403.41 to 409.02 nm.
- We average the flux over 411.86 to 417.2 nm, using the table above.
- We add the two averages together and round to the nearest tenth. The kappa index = 56.7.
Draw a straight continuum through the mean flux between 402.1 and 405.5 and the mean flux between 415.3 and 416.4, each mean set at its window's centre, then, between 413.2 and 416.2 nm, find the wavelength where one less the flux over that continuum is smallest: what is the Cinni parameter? 413.853 nm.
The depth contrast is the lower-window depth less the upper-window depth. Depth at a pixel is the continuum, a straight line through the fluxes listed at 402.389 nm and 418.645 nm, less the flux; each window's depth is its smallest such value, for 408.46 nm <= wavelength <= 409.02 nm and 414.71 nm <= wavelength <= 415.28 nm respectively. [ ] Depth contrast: 3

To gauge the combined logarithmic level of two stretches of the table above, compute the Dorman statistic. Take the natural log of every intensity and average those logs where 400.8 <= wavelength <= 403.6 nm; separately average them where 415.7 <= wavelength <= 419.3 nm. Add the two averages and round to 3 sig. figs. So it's 6.68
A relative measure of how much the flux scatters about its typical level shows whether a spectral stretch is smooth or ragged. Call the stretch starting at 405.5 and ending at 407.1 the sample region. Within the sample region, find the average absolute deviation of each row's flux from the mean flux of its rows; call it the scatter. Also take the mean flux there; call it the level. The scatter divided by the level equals 0.023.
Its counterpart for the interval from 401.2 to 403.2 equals 0.043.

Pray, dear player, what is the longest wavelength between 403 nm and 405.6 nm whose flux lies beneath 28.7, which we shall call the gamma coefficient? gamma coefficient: 405.365 nm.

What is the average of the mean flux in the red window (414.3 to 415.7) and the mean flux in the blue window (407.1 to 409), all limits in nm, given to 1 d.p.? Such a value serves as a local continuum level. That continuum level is 27.4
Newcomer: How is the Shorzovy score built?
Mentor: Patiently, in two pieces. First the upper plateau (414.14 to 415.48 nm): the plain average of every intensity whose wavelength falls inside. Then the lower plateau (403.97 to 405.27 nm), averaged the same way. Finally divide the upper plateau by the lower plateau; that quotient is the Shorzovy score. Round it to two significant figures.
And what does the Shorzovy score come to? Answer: 0.96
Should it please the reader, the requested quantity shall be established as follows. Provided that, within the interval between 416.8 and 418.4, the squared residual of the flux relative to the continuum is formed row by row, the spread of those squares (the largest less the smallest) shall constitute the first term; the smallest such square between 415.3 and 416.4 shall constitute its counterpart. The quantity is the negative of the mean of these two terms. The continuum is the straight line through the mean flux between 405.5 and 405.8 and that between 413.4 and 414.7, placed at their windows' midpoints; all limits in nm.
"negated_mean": -2.3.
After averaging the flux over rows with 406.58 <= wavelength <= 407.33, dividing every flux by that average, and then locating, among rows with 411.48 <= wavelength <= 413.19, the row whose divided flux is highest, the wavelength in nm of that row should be 412.901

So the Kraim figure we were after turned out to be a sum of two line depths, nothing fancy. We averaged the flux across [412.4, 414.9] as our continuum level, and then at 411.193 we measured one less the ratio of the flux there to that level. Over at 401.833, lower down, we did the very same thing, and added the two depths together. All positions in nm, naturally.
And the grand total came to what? 0.17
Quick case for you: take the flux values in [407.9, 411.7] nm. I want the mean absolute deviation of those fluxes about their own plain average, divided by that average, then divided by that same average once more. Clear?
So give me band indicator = 0.0046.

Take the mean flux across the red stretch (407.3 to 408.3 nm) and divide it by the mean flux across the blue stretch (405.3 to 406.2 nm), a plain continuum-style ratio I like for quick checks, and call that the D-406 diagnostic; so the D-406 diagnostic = 0.98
